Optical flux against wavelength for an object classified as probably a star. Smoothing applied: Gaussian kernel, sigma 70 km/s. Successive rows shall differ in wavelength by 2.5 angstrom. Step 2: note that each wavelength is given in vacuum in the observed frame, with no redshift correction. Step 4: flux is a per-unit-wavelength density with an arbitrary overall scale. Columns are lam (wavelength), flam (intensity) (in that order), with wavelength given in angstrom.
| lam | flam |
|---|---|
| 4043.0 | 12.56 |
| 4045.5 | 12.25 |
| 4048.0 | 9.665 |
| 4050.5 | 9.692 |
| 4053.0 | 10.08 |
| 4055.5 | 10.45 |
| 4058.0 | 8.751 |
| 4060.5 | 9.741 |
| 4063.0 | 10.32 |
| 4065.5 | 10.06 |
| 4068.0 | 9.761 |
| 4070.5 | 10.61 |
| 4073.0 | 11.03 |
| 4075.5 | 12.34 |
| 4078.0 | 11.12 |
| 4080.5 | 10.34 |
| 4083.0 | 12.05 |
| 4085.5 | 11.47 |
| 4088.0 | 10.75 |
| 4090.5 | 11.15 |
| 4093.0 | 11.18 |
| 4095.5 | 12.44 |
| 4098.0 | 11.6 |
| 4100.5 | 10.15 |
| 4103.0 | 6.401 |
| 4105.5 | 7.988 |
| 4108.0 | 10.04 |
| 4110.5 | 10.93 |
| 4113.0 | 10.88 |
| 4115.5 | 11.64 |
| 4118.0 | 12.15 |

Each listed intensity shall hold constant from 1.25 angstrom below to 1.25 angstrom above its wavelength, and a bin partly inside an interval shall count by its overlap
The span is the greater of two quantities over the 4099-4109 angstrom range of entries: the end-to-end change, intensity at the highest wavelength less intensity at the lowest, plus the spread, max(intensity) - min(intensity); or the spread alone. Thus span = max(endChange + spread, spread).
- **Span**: 3.7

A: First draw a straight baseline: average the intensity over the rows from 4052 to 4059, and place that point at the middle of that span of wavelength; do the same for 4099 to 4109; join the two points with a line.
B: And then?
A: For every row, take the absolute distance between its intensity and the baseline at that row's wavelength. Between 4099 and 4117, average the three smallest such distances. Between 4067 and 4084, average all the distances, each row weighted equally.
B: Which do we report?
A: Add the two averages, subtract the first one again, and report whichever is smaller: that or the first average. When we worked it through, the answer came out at 1.2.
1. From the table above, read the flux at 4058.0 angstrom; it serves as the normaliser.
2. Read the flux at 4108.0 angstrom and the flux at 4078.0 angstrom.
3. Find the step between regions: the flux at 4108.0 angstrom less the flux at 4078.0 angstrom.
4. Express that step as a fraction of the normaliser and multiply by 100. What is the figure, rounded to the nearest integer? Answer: -12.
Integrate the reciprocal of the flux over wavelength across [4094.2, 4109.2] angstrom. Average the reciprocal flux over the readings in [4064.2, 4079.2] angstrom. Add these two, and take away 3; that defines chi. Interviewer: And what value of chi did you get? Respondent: -1.29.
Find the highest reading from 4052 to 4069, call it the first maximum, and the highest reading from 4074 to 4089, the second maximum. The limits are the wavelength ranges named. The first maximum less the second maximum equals -1.9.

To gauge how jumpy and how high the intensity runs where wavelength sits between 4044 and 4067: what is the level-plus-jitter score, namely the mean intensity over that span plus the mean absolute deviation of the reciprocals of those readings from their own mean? 10.1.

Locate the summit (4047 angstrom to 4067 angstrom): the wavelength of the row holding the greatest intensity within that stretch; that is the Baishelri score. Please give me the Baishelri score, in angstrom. 4055.5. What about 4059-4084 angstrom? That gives 4075.5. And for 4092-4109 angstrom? 4095.5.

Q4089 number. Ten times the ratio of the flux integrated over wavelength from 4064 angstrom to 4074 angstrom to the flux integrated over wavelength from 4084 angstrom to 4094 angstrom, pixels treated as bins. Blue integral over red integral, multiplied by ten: 9.3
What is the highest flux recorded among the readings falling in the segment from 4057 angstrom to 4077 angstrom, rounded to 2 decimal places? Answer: 12.34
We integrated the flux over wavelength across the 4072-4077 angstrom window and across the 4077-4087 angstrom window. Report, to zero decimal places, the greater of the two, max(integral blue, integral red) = 112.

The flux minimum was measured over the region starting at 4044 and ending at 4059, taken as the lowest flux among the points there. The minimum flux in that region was 8.751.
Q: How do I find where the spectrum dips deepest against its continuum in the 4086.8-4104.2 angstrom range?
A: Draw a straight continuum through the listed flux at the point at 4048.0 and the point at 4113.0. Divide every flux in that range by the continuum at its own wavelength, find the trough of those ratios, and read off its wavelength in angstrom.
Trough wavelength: 4103.0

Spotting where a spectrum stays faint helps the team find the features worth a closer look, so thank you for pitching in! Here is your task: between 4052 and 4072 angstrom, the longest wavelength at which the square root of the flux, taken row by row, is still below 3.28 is 4070.5 angstrom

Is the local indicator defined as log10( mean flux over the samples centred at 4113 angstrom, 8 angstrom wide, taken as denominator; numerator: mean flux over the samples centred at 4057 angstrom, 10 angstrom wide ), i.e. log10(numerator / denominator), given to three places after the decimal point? -0.058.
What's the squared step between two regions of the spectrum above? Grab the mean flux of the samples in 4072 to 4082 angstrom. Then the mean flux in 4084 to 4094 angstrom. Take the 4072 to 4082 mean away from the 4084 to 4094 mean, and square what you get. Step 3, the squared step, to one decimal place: 0.0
